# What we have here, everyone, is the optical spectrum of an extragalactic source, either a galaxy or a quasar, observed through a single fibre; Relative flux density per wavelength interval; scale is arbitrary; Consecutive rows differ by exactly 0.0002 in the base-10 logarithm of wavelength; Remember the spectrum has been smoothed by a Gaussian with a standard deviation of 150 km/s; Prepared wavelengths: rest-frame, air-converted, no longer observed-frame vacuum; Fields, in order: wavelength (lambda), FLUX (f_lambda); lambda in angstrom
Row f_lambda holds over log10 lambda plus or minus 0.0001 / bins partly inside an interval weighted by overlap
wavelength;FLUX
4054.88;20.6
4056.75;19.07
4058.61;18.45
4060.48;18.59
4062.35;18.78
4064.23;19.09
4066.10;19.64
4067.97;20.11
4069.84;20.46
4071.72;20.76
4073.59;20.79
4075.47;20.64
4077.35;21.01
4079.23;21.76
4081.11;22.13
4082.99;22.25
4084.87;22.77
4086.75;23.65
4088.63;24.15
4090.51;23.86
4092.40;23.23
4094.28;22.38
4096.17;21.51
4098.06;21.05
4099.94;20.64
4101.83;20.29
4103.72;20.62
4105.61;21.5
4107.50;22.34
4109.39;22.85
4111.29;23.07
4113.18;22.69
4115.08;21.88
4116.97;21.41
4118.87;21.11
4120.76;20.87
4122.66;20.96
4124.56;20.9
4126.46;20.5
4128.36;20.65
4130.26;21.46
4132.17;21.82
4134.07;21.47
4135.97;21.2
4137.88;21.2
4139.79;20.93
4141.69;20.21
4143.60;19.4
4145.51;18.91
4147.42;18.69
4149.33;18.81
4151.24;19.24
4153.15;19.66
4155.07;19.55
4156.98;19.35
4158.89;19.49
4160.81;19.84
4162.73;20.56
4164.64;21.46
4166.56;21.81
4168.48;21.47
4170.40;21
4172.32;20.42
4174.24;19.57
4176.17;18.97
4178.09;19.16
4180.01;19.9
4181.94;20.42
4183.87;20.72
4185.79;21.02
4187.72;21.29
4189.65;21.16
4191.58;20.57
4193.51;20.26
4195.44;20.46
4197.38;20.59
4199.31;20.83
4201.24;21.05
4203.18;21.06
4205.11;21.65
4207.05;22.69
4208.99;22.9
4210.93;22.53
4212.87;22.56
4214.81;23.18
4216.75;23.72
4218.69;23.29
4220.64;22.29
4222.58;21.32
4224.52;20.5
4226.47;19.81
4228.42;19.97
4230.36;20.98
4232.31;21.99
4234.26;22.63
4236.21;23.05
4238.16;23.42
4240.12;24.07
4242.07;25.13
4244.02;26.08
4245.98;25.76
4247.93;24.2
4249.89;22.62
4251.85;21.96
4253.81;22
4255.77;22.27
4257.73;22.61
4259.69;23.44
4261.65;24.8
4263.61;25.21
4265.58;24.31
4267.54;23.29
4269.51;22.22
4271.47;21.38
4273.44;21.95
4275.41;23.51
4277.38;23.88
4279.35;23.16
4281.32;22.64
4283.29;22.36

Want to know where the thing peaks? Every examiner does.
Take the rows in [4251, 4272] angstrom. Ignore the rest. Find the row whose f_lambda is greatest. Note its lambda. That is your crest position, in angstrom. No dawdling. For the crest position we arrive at 4263.61 angstrom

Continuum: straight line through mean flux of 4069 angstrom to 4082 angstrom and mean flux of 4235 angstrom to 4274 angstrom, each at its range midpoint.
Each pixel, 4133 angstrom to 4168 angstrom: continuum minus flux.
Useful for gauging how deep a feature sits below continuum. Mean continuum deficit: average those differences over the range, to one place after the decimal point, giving 2.0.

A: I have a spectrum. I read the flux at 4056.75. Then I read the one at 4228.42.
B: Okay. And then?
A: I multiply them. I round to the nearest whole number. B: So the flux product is 381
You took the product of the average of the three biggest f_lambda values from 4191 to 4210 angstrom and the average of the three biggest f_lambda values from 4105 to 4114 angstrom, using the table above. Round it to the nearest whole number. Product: 513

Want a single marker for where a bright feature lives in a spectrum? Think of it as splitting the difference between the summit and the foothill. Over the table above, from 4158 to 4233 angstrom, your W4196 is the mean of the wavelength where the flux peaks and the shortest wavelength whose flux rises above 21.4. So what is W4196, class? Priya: 4190.7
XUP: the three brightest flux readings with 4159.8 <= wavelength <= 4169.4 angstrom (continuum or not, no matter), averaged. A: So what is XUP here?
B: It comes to 21.6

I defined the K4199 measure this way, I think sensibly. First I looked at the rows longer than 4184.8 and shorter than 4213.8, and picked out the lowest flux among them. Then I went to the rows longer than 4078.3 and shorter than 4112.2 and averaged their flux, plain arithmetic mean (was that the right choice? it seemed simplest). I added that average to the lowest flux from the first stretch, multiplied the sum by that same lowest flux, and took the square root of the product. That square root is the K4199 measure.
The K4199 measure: 29.3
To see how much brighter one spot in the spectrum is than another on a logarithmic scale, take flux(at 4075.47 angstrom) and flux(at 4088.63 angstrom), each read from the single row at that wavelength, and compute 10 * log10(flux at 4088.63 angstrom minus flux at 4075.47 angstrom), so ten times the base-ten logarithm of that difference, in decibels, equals 5.5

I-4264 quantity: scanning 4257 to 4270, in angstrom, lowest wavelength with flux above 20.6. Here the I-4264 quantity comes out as 4257.73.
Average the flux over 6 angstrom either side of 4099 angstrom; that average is 21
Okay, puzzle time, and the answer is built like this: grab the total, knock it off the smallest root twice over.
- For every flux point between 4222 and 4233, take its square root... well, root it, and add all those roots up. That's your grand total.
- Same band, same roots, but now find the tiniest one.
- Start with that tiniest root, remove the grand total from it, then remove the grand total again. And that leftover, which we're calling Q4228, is -50.2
